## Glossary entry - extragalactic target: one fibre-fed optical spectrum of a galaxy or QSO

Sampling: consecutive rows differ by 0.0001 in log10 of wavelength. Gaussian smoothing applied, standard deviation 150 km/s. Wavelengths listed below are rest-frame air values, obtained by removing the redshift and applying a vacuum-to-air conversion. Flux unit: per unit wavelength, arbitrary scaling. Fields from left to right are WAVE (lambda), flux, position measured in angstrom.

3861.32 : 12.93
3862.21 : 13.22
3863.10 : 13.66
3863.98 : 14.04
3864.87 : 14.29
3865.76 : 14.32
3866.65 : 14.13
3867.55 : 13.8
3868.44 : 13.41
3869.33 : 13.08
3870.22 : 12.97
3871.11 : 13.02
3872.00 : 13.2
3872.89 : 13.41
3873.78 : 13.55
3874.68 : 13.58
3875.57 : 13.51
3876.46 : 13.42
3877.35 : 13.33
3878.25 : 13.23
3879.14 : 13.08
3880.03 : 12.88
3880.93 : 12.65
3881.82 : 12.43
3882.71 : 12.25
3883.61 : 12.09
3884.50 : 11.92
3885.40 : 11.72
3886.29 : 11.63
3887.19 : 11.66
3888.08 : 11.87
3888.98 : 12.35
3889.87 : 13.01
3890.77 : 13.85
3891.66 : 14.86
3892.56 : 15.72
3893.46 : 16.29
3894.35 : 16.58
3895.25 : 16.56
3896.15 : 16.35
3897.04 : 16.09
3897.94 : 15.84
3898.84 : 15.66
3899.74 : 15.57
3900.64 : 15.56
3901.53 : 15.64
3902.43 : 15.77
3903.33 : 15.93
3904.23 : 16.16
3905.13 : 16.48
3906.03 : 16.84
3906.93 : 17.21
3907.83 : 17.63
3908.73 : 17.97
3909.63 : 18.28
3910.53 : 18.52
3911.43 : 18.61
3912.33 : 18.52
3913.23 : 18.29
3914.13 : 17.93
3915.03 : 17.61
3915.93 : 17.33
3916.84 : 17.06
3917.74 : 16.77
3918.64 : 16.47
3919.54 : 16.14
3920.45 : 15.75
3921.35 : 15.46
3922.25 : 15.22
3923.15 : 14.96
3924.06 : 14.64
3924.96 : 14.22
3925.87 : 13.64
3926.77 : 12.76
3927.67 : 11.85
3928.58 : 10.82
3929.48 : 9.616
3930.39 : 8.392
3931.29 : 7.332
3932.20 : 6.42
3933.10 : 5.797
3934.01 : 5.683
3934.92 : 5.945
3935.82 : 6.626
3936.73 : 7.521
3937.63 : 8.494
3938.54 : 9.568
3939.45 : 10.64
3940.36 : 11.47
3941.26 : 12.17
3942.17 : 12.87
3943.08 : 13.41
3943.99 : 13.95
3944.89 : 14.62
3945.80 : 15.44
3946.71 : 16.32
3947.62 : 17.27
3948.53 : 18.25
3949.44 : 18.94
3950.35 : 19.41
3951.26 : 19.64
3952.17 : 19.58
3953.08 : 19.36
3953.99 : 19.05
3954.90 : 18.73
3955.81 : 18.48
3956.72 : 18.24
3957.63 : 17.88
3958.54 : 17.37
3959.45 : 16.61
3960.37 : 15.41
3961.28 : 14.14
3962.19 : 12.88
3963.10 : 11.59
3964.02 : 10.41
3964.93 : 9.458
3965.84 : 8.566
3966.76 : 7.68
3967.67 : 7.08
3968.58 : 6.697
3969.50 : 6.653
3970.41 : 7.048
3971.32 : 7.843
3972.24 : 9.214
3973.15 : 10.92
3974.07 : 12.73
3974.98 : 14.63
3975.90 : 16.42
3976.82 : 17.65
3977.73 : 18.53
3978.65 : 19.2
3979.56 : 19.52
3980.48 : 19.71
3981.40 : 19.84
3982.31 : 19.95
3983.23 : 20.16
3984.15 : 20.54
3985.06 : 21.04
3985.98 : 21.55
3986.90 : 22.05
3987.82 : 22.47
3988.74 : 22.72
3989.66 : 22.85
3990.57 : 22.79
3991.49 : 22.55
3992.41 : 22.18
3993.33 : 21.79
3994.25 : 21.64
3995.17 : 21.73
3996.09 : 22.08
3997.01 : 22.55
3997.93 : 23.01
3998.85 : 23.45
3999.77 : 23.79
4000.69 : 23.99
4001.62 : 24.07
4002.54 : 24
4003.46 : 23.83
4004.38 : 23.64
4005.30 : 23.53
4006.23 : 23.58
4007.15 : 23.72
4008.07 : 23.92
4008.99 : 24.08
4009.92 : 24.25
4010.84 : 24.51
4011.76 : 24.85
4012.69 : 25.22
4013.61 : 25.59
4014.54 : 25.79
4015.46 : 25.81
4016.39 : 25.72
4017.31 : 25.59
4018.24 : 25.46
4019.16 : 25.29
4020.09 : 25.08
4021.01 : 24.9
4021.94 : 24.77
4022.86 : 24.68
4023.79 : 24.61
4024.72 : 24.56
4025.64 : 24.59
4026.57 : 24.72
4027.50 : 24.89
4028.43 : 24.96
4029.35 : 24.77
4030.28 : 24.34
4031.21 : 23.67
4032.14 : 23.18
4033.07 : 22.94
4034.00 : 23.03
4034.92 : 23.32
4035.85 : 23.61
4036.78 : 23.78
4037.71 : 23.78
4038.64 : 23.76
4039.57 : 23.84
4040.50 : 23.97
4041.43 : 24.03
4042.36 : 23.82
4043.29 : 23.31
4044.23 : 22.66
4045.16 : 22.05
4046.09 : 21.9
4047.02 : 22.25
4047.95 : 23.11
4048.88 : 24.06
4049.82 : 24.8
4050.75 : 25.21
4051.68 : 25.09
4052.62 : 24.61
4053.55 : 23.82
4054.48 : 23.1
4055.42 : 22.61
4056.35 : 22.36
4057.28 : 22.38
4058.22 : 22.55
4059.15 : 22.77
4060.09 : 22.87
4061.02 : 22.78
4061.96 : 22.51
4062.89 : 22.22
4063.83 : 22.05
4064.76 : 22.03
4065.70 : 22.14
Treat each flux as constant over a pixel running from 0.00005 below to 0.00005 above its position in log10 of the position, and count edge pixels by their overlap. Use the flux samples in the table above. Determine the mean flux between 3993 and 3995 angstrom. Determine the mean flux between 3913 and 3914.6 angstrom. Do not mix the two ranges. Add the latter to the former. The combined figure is 39.8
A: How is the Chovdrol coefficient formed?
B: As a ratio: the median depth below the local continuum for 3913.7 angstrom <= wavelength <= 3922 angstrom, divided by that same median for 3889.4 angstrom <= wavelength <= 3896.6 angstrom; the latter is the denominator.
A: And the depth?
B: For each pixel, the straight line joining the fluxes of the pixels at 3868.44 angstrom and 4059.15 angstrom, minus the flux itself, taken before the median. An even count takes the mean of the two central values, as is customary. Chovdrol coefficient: 0.7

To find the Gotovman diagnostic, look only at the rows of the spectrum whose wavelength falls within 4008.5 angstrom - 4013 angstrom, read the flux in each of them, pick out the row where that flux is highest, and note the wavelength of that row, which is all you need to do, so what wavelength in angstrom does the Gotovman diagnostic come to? 4012.69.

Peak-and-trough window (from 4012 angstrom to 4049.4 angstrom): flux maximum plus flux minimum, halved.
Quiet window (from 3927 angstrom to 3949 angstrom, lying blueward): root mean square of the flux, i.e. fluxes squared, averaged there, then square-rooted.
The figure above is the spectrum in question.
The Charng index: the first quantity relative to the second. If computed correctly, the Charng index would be 2.08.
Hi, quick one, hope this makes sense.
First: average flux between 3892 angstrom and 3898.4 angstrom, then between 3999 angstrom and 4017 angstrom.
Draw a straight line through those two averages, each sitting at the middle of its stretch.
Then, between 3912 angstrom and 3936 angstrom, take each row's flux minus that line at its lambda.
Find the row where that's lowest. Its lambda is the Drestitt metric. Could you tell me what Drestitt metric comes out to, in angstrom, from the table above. 3934.01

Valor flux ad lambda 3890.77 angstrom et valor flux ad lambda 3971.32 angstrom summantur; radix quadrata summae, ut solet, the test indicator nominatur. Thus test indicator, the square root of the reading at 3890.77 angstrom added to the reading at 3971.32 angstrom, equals 4.66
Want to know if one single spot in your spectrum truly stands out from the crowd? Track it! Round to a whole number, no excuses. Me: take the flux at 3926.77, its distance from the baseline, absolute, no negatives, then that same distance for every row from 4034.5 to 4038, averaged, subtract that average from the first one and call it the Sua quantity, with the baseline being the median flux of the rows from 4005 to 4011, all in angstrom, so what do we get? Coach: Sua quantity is 11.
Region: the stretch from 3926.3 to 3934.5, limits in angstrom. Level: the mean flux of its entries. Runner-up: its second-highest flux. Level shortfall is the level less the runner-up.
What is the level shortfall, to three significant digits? -3.11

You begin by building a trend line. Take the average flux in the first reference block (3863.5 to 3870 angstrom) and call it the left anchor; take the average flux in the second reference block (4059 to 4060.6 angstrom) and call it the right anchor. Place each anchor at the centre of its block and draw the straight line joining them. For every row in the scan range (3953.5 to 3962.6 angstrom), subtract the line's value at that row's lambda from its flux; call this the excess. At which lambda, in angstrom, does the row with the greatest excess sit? 3953.99 angstrom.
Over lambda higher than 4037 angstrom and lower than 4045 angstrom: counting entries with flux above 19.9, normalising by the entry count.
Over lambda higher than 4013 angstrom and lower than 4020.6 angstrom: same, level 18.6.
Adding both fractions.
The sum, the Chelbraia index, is 2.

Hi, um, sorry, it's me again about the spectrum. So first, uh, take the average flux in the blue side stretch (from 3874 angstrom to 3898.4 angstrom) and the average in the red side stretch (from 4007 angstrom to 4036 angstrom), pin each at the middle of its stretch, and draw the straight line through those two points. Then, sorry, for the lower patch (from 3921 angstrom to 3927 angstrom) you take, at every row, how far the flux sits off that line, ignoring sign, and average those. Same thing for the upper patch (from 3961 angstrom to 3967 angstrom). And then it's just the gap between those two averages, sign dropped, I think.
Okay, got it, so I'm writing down 7.0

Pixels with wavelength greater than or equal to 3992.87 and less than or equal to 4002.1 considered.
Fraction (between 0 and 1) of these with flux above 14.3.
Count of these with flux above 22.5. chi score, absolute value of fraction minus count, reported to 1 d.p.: 5.0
